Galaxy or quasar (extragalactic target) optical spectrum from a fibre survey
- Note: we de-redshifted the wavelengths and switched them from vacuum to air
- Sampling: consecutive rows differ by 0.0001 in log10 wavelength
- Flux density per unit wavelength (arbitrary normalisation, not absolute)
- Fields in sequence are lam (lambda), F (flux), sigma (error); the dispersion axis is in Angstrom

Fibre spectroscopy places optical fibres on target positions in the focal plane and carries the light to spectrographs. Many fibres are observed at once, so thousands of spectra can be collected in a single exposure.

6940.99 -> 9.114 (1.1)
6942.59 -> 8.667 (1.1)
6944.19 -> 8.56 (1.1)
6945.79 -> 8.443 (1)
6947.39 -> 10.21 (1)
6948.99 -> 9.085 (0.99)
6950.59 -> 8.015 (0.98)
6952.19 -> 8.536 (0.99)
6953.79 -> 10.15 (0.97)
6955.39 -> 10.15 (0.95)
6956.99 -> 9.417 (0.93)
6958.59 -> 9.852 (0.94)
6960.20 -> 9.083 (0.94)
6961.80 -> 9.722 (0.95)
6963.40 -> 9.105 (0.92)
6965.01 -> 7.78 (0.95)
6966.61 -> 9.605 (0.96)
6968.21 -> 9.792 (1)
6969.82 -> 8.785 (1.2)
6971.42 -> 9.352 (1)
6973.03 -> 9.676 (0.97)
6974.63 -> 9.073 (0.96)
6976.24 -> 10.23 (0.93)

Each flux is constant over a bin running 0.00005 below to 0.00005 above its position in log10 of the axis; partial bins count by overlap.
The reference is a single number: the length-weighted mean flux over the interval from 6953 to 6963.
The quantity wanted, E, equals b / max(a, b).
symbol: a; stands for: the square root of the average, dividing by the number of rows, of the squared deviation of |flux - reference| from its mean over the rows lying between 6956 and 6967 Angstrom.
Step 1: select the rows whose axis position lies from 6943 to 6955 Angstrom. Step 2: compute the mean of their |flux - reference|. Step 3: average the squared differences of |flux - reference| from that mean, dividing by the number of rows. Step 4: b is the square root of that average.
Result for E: 0.70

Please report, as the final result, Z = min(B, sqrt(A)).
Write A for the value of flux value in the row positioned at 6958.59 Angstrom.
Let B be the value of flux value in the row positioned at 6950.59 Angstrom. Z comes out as 3.14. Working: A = 9.852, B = 8.015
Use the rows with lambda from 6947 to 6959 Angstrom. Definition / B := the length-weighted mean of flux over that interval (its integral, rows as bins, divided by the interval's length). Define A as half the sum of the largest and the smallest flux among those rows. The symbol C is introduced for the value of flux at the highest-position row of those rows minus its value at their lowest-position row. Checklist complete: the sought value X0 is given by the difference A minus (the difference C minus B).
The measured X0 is 18.9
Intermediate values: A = 9.1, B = 9.39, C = -0.4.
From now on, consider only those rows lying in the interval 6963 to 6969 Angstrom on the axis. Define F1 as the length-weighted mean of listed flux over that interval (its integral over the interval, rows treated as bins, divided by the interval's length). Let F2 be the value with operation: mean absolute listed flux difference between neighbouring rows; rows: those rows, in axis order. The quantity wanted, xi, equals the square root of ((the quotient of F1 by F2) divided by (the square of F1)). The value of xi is 0.31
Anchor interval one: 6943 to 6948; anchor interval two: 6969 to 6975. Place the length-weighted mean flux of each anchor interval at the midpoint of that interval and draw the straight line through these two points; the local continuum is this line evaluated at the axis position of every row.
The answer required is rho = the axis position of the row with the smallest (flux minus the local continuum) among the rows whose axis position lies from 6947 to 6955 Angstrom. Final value 6950.59 Angstrom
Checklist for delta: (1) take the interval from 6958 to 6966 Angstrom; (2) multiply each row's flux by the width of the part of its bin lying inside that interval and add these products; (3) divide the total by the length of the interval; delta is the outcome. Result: 9.1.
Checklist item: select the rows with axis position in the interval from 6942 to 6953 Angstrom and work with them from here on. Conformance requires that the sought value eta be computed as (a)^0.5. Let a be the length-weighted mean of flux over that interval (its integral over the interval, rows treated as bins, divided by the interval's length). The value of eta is 2.965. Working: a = 8.8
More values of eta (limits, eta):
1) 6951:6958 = 3.081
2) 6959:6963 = 3.068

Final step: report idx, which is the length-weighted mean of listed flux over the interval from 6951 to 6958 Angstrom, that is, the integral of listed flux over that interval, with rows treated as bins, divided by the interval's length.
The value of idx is 9.49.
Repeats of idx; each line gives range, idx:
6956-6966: 9.19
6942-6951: 8.87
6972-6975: 9.42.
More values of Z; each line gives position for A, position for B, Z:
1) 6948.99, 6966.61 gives 3.01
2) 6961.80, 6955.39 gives 3.12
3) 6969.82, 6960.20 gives 2.96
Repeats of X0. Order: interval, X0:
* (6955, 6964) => 20.2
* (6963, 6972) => 17.6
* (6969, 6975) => 18.2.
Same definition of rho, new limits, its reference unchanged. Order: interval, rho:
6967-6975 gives 6969.82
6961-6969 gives 6965.01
